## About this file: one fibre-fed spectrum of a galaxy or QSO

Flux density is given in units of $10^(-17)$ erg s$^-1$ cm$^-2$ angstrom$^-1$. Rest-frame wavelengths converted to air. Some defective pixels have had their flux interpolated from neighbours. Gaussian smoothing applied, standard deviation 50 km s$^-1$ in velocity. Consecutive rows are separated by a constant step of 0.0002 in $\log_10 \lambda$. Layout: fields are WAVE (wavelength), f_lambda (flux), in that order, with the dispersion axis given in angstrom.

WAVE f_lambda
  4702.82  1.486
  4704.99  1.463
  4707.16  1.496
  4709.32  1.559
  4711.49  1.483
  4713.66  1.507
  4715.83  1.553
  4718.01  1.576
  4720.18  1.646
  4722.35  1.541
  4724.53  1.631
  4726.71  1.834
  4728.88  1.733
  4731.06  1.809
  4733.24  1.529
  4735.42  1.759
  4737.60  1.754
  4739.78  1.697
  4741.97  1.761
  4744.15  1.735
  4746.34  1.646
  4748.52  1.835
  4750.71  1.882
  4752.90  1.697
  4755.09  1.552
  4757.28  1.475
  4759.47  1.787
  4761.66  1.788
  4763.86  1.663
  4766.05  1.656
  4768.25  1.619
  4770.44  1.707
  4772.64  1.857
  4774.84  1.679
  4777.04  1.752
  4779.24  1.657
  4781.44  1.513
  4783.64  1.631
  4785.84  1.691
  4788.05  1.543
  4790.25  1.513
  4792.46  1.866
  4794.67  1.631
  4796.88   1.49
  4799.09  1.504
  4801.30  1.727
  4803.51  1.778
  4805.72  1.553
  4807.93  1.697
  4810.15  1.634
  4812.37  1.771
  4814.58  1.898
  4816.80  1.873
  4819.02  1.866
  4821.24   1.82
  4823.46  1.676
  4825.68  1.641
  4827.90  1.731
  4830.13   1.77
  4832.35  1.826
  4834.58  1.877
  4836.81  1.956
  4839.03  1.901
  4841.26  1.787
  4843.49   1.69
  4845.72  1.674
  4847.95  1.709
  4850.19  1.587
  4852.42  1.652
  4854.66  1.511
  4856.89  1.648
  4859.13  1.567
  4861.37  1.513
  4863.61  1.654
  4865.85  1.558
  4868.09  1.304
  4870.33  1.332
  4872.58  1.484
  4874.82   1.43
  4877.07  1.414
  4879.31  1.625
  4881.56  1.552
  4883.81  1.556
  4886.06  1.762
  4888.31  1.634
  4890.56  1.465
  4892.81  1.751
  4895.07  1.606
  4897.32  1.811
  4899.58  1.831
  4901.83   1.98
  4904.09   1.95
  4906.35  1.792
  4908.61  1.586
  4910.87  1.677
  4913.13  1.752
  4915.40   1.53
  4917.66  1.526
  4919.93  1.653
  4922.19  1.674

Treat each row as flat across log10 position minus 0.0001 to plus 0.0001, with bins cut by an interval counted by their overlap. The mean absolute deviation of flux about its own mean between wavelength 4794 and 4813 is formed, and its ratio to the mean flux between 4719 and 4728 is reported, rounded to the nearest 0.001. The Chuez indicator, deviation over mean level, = 0.054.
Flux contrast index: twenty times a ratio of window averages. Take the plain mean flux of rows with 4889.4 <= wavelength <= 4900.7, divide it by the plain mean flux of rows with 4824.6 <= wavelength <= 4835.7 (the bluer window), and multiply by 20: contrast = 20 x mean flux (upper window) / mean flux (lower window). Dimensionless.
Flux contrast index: 19.1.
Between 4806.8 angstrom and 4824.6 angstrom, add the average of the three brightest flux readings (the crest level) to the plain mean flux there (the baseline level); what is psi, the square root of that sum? 1.91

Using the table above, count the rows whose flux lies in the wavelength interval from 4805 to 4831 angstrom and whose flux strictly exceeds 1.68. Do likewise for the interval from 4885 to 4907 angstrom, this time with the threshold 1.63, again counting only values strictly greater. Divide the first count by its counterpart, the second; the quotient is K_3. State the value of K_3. 1.00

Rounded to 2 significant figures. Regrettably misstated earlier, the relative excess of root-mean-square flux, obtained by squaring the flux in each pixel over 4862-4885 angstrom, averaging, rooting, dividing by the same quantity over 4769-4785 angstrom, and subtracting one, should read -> -0.11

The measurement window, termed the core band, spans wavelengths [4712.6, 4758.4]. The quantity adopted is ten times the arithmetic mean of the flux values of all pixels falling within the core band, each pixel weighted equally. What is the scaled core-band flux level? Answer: 16.74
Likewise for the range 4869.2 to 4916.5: 16.44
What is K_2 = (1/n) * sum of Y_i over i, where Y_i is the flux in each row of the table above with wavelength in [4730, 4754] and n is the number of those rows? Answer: 1.74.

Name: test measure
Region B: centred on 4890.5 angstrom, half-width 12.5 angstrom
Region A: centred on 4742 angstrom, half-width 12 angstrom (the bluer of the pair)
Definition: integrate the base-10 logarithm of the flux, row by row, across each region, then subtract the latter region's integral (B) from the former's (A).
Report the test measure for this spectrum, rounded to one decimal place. 0.1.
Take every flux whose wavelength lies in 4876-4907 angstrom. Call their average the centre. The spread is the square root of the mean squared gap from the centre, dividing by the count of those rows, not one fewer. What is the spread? 0.165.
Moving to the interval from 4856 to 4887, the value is 0.123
